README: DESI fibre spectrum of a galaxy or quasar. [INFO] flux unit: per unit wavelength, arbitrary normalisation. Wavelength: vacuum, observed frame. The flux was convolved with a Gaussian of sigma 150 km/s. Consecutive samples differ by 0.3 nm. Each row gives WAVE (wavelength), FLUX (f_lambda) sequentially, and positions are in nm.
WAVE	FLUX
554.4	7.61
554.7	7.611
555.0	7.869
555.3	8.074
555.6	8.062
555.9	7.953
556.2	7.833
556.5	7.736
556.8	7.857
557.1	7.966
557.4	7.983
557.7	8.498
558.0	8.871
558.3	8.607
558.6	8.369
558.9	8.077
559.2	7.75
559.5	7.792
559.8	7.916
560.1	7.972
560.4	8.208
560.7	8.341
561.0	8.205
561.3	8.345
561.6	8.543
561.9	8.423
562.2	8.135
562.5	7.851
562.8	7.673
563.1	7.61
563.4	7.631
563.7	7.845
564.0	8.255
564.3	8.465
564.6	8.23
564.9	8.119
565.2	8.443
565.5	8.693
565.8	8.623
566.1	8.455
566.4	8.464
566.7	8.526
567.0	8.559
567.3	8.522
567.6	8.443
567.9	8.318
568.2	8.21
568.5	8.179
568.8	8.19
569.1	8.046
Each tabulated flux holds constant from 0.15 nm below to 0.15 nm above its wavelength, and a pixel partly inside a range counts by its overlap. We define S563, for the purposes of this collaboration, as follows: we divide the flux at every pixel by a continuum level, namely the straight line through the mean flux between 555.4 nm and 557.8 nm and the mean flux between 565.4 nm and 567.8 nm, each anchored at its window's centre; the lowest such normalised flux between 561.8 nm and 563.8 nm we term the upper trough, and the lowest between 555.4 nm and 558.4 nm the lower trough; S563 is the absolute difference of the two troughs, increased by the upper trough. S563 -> 0.970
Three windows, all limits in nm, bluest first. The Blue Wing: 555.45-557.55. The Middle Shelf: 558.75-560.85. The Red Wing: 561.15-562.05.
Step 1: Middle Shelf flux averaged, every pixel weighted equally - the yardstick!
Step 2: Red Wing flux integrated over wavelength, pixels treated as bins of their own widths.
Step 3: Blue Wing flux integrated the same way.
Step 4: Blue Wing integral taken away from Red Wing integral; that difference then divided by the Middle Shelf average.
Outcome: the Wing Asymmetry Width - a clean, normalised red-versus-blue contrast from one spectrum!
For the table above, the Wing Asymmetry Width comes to -1.1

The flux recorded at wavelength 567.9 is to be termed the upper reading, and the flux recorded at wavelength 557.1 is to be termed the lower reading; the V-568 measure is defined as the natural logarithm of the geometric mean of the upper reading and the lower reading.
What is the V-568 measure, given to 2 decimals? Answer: 2.10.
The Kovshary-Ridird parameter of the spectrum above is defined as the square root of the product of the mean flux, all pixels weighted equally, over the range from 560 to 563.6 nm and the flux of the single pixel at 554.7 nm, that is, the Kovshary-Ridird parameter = 7.84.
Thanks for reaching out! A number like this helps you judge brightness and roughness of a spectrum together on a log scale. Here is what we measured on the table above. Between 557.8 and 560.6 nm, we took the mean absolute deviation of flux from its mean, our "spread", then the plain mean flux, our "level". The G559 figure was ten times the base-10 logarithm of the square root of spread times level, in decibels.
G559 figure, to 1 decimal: 2.0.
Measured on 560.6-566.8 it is 1.7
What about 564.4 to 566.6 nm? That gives 0.5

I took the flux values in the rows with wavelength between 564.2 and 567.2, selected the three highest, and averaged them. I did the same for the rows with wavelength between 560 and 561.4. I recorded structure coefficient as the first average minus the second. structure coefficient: 0.33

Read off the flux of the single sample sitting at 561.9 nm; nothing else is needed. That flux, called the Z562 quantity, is 8.423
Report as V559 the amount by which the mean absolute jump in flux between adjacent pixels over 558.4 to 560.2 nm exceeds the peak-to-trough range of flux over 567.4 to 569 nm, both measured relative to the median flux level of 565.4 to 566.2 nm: -0.1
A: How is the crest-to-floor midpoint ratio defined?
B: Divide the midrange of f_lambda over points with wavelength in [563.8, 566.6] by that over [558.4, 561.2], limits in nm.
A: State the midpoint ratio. 1.04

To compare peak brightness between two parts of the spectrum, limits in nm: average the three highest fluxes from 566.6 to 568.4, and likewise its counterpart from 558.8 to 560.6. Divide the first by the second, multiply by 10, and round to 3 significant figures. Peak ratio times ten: 10.6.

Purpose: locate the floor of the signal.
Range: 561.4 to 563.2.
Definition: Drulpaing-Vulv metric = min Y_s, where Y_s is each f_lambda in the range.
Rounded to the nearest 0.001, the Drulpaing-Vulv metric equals 7.610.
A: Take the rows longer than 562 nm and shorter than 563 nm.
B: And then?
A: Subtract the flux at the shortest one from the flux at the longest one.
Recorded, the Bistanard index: -0.46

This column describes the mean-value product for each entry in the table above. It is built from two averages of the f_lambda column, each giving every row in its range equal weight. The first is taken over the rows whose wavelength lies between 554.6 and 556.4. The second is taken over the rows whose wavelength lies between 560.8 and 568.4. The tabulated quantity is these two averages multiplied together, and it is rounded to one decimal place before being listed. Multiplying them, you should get 65.3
